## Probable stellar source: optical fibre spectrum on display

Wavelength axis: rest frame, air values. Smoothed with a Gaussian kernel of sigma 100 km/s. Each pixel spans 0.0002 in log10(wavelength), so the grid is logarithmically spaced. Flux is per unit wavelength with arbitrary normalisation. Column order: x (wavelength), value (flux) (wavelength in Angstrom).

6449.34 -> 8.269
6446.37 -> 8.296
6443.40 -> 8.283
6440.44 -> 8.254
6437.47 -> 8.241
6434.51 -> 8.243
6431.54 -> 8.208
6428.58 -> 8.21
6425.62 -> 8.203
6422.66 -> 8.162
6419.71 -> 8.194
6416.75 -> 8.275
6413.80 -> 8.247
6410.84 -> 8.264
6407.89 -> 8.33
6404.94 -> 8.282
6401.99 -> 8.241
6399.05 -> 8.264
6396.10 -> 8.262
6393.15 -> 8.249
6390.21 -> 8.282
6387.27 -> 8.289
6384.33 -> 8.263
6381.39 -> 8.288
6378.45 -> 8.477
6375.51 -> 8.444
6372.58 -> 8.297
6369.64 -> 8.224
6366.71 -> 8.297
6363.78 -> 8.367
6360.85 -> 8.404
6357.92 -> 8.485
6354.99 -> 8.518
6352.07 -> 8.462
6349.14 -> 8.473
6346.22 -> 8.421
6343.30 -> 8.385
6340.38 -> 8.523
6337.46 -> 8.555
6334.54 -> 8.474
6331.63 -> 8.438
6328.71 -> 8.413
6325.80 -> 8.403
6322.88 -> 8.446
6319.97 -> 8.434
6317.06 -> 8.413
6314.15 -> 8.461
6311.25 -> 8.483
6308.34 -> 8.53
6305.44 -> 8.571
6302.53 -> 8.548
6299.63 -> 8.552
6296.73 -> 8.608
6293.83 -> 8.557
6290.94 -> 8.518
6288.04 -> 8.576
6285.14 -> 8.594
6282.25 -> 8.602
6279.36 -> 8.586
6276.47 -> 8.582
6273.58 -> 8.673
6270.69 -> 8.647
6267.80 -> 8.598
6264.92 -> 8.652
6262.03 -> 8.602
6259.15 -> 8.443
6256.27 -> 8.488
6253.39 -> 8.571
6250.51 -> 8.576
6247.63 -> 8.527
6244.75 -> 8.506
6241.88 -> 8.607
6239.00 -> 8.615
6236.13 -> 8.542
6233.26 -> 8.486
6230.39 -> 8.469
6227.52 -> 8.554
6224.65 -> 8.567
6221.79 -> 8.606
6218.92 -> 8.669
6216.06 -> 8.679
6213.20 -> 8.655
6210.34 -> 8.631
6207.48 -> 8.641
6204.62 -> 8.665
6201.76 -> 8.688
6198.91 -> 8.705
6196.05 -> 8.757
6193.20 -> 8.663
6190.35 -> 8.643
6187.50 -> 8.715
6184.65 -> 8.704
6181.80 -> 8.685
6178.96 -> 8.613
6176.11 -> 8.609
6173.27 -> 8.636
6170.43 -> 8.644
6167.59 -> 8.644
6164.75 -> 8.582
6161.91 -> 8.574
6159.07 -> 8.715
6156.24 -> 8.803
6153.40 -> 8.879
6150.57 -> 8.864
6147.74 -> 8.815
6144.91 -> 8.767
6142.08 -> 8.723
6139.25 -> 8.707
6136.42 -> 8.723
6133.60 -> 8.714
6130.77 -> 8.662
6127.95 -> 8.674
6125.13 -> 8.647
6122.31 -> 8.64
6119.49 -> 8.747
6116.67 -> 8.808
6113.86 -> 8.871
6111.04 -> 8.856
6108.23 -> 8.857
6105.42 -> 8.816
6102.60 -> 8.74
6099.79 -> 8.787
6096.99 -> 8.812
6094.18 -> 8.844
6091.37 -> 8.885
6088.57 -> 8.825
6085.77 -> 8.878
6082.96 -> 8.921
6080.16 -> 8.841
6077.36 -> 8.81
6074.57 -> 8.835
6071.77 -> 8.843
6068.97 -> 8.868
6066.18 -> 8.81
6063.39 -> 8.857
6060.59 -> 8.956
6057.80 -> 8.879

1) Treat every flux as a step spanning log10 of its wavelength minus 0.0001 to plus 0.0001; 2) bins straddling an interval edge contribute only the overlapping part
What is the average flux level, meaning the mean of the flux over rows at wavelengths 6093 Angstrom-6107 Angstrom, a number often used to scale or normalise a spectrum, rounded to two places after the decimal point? 8.80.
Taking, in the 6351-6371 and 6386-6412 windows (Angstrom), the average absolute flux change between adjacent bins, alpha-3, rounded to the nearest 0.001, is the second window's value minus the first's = -0.029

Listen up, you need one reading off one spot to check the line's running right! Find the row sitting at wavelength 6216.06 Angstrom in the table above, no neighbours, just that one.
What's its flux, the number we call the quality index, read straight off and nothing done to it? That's 8.679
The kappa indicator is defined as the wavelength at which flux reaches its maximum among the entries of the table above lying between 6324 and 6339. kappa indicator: 6337.46 Angstrom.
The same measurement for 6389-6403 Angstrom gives 6390.21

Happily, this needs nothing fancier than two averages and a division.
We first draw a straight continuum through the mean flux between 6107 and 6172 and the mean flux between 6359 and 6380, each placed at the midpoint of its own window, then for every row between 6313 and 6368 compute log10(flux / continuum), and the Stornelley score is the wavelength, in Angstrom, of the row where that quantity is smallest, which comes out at 6366.71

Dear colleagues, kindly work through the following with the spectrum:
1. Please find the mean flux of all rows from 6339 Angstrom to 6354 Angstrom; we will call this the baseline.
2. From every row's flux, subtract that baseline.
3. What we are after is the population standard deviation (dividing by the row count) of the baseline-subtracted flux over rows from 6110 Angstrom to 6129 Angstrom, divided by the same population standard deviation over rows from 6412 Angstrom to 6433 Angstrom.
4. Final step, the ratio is 2.7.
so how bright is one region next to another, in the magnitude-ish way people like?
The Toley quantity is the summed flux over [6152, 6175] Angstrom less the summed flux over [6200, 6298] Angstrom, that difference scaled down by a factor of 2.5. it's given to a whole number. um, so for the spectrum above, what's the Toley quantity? -89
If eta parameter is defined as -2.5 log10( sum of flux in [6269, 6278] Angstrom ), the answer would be -3.53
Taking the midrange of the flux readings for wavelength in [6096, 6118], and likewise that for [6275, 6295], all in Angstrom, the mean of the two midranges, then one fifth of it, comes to 1.74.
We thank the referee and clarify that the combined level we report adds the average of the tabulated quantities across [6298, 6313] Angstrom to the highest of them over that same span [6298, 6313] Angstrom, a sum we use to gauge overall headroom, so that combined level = 17.1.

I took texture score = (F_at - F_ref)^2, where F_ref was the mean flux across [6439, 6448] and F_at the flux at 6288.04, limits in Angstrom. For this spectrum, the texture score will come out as 0.09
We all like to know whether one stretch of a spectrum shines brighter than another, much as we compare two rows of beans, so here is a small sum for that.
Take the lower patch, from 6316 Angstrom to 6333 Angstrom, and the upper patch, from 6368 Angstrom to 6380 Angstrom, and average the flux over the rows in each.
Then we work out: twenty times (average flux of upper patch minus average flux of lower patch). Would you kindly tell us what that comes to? -1.3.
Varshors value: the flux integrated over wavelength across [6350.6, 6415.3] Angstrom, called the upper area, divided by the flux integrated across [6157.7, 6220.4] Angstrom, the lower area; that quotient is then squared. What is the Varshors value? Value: 0.98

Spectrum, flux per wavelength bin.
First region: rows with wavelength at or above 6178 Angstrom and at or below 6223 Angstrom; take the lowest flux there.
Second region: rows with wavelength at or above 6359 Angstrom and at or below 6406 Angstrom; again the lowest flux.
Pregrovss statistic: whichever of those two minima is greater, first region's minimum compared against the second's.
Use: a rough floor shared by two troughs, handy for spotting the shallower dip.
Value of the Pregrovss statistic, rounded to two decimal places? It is 8.61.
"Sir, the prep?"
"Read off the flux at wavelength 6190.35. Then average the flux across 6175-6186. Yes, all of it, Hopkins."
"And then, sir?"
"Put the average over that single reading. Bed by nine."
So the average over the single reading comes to 1.00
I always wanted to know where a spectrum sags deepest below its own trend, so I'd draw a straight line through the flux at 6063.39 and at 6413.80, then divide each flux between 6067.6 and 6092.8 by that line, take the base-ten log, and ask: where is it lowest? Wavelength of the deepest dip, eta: 6077.36 Angstrom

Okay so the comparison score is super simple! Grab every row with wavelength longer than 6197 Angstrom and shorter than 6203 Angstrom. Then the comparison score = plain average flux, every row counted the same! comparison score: 8.70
